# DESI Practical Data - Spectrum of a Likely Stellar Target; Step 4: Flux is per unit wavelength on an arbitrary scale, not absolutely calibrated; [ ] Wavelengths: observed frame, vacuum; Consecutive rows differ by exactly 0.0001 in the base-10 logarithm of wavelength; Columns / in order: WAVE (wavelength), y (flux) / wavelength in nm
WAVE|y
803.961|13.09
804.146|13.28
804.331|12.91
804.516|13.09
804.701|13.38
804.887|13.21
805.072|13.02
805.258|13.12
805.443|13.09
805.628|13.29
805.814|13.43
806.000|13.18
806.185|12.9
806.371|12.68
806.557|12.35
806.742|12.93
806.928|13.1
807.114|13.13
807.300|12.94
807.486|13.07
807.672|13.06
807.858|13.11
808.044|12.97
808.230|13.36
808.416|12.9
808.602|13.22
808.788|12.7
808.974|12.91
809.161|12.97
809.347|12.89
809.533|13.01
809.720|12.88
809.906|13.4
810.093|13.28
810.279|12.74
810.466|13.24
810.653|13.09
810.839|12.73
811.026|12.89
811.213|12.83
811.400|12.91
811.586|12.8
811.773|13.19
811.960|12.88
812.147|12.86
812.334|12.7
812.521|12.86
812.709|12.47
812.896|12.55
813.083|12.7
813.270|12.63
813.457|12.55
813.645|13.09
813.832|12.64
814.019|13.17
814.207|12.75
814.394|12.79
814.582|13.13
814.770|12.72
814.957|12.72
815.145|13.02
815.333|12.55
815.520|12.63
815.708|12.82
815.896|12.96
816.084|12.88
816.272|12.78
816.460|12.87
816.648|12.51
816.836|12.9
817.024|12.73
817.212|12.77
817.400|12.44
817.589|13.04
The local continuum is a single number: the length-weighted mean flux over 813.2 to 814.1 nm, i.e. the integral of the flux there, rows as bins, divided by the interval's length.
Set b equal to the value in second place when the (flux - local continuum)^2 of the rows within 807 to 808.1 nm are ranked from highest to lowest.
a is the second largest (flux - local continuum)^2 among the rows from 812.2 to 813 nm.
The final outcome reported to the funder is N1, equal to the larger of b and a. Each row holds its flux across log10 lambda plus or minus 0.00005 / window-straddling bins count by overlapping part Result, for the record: 0.08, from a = 0.07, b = 0.083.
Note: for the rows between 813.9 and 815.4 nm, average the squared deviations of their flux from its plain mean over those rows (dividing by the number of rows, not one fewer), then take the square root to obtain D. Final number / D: 0.21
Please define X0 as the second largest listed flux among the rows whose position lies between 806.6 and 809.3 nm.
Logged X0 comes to 13.22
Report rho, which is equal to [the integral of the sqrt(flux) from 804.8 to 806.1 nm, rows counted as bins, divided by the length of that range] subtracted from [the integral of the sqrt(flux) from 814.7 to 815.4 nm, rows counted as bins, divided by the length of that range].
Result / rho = -0.060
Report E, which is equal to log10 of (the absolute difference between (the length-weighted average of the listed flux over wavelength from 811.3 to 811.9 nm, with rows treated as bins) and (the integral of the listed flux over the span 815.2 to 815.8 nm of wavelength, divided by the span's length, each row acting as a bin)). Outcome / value -0.6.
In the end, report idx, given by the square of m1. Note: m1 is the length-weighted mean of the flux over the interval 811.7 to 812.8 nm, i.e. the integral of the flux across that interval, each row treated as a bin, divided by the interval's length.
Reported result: 164.1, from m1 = 12.81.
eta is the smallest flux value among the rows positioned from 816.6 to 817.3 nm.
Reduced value 12.51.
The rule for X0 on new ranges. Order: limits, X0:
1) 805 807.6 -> 13.29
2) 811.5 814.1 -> 13.17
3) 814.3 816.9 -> 13.02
